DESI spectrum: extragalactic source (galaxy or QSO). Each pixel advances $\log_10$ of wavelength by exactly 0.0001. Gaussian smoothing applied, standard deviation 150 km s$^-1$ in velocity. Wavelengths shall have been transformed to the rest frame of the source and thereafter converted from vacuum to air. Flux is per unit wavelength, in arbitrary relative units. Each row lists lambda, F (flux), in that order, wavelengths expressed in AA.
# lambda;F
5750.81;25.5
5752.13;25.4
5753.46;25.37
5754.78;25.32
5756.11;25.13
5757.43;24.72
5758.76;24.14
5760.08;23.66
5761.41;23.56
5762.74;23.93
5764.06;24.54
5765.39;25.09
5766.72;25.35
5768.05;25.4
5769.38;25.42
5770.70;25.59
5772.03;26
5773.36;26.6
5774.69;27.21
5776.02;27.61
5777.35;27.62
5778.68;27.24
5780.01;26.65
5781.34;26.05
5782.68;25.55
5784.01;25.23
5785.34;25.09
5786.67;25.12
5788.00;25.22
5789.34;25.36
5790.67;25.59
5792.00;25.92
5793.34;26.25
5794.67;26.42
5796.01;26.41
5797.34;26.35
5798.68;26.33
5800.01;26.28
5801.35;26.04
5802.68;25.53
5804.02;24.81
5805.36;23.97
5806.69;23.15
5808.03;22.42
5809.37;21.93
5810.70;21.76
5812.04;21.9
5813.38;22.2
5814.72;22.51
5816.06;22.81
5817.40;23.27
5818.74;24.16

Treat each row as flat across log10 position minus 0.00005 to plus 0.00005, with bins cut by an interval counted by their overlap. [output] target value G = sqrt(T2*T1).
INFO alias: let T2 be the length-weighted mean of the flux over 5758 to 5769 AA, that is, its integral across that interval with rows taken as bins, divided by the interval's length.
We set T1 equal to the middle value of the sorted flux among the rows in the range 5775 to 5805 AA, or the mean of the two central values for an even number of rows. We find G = 25.2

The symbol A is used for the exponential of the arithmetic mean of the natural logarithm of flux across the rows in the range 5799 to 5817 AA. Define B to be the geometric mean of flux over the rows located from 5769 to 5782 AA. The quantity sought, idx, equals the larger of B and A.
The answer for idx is 26.6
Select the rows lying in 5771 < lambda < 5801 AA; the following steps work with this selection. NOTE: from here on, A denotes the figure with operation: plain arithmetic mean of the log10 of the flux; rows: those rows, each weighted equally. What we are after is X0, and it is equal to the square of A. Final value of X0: 2.01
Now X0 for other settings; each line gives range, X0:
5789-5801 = 2.01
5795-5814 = 1.91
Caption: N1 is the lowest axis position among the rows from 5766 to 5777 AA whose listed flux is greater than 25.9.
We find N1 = 5772.03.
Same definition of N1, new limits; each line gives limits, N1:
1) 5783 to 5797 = 5792.00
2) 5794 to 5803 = 5794.67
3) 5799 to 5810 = 5800.01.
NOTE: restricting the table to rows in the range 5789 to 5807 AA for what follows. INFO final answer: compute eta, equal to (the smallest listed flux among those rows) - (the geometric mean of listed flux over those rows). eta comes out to -2.4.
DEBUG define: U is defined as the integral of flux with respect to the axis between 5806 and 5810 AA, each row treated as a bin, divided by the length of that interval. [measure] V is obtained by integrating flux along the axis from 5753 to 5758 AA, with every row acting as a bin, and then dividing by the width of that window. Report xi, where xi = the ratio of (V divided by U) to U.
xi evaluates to 0.050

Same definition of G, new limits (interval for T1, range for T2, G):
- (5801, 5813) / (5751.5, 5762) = 23.9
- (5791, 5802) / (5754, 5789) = 25.9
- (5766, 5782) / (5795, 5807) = 25.9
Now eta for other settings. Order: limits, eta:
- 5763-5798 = -1.4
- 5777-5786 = -1.1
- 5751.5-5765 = -1.0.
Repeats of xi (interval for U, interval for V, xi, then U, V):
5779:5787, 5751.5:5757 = 0.038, 25.7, 25.3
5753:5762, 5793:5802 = 0.044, 24.6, 26.3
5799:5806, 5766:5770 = 0.039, 25.4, 25.3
